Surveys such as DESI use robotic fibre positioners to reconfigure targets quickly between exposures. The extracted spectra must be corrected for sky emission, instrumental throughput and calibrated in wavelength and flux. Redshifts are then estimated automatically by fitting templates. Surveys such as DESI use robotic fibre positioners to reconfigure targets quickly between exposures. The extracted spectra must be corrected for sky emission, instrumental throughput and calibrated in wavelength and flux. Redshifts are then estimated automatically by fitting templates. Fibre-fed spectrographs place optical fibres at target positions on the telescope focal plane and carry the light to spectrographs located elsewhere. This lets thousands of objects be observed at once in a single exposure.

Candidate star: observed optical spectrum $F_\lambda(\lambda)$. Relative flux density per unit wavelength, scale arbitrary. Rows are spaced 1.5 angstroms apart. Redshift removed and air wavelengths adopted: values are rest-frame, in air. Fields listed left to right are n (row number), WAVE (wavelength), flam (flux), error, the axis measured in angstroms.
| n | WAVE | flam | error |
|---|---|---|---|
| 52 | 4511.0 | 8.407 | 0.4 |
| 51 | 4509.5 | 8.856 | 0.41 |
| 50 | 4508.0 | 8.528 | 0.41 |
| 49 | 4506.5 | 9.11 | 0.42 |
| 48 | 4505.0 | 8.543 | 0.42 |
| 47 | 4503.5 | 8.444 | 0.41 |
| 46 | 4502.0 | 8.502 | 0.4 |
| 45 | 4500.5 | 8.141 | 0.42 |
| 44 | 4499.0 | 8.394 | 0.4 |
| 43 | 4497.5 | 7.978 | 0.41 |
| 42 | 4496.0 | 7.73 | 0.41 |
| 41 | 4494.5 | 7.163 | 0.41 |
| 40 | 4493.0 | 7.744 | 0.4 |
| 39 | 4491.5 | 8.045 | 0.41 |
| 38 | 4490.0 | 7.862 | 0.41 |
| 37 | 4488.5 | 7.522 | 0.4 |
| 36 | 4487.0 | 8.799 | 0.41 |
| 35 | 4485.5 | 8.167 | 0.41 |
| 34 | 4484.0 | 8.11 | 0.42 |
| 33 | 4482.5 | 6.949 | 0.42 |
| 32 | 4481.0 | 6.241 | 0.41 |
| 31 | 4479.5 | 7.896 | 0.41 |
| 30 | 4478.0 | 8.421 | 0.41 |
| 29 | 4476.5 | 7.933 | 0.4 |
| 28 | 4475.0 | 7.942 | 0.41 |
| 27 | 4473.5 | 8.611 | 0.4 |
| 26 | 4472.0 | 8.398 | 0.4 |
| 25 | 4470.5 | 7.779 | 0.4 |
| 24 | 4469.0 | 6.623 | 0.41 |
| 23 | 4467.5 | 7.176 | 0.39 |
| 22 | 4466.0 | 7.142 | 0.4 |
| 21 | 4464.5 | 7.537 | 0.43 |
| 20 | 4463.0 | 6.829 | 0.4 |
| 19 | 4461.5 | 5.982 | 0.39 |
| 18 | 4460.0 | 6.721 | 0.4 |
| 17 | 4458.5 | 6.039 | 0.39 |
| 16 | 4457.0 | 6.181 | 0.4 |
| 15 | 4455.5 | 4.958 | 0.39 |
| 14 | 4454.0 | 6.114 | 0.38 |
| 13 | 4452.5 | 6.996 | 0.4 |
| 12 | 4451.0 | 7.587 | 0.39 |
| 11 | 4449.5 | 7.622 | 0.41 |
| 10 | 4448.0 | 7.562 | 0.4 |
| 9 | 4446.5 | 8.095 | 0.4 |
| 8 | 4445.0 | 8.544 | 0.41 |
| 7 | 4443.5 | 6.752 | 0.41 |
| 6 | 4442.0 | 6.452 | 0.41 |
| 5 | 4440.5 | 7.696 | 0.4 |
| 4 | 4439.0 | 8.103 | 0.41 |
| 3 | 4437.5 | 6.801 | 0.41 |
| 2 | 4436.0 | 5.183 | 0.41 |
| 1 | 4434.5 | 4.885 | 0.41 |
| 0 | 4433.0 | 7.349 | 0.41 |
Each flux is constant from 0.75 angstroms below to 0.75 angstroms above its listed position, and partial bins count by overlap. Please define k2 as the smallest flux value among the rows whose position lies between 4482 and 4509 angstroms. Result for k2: 6.949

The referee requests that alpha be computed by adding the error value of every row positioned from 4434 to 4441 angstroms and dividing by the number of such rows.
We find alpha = 0.408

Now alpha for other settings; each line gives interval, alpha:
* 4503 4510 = 0.414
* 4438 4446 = 0.408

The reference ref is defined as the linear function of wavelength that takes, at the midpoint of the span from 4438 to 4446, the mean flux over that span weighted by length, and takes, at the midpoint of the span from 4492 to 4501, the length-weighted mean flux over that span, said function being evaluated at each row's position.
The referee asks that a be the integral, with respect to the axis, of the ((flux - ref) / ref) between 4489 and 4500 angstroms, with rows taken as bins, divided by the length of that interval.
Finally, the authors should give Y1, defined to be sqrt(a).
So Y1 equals 0.01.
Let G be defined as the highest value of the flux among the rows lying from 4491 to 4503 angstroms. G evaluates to 8.502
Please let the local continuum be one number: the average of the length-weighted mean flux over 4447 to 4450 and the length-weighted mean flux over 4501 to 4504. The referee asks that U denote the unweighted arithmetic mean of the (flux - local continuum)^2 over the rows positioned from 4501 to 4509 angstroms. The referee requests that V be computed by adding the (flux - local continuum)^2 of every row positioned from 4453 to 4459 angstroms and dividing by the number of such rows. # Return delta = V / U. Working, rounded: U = 0.4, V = 5.2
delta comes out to 12.8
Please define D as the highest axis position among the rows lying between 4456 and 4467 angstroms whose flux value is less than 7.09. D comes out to 4463.0 angstroms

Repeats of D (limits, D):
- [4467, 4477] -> 4469.0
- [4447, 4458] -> 4457.0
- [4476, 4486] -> 4482.5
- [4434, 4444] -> 4443.5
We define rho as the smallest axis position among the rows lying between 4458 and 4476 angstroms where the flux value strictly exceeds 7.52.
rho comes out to 4464.5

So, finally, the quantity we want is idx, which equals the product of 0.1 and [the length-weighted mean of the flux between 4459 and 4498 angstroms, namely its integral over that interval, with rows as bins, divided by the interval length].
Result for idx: 0.76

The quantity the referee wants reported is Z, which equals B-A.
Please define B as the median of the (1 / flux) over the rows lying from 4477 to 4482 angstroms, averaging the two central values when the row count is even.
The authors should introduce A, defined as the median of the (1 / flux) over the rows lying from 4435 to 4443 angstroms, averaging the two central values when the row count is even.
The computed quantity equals -0.02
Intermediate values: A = 0.147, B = 0.127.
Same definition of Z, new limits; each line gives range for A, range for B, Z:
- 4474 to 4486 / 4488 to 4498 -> 0.00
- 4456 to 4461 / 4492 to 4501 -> -0.03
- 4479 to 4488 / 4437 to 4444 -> 0.02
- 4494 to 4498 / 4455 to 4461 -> 0.03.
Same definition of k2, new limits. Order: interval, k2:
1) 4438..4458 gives 4.958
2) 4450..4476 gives 4.958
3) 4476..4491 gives 6.241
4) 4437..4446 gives 6.452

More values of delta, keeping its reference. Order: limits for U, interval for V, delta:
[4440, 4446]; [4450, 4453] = 0.6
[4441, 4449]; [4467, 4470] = 1.5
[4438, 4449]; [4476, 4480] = 0.1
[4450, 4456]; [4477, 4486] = 0.2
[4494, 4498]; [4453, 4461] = 15.5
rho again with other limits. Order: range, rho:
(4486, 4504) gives 4487.0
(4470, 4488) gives 4470.5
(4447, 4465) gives 4448.0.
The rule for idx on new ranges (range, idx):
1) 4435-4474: 0.70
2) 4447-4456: 0.69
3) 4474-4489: 0.78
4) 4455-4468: 0.65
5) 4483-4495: 0.79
